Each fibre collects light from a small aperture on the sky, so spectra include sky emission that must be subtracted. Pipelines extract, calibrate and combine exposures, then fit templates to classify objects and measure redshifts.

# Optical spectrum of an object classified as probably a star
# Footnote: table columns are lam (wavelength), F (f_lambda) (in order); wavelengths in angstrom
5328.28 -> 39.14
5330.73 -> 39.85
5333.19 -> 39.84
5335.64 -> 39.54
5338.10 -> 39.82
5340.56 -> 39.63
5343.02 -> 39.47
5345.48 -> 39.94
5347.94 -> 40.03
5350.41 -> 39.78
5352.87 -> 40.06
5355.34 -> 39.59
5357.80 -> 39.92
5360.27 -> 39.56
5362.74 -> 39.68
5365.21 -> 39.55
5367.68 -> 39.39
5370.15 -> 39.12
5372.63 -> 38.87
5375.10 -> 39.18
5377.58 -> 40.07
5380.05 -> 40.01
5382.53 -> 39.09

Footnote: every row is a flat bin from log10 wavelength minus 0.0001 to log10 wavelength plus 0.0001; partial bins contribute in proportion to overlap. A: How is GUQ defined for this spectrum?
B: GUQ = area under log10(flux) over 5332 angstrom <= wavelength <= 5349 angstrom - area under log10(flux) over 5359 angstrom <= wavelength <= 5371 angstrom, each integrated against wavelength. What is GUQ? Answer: 8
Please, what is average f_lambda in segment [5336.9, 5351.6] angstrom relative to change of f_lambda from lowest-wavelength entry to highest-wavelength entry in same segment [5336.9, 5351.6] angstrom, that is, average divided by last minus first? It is -994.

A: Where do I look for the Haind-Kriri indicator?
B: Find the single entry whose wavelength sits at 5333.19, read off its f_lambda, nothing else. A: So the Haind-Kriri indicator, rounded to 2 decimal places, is 39.84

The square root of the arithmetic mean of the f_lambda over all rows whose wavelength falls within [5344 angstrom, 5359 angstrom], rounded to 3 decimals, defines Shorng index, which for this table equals 6.316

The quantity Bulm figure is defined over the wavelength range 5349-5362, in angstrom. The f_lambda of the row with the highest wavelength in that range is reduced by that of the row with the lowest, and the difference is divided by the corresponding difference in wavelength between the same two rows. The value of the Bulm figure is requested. -0.022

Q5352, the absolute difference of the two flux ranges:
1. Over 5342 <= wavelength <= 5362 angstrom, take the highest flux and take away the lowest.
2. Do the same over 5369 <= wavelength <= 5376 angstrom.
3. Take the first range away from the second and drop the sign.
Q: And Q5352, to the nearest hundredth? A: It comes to 0.28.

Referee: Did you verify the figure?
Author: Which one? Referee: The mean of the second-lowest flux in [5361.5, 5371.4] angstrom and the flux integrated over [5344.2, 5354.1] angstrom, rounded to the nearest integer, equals 217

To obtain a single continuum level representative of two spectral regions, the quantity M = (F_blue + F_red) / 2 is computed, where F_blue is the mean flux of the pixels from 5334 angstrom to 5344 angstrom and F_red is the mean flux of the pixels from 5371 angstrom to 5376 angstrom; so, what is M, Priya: 39.32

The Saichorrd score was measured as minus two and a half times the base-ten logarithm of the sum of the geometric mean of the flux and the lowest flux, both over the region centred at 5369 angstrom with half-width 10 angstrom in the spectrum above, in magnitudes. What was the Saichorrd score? -4.734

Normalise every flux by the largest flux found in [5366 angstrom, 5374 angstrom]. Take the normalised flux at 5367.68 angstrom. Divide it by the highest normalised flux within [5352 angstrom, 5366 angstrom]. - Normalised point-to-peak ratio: 0.98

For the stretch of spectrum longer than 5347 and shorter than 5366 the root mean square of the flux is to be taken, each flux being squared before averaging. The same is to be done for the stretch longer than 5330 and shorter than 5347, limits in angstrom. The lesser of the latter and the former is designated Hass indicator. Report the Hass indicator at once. 39.7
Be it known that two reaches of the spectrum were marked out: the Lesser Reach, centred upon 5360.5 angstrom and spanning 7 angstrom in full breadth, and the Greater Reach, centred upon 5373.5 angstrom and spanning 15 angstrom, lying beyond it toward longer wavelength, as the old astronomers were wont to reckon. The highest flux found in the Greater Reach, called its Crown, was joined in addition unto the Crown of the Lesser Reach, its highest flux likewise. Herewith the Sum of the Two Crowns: 80.0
